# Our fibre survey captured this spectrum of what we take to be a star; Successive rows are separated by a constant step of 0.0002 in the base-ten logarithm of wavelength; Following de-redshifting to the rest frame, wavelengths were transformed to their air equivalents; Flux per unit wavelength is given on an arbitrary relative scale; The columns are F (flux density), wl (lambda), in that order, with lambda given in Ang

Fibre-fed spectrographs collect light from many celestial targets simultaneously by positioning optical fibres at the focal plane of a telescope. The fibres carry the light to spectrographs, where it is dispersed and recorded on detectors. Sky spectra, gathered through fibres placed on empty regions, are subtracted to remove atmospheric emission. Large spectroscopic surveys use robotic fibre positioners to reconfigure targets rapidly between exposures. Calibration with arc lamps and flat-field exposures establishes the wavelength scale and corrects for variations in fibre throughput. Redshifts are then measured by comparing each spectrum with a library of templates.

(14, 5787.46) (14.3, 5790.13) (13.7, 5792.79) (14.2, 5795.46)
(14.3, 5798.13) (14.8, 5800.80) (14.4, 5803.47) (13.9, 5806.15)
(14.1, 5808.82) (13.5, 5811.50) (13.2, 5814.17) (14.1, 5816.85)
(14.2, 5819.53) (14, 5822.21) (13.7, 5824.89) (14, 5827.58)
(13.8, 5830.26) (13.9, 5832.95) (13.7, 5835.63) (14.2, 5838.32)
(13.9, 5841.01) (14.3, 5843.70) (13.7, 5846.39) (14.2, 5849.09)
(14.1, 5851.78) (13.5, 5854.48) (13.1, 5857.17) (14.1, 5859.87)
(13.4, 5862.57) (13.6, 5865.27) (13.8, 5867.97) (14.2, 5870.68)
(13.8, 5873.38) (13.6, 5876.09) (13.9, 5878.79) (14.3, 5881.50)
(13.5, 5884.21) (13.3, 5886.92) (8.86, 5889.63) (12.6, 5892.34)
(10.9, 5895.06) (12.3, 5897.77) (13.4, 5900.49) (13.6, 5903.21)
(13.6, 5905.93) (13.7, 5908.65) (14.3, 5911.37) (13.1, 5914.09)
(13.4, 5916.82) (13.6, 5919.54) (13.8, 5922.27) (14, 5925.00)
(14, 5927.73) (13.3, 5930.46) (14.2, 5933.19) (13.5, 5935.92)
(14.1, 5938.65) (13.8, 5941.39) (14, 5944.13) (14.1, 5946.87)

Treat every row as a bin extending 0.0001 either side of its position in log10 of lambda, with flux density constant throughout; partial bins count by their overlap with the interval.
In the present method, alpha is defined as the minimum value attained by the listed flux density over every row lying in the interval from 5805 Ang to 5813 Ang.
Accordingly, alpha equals 13.5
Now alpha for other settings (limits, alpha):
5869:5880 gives 13.6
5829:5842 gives 13.7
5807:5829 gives 13.2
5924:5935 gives 13.3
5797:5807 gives 13.9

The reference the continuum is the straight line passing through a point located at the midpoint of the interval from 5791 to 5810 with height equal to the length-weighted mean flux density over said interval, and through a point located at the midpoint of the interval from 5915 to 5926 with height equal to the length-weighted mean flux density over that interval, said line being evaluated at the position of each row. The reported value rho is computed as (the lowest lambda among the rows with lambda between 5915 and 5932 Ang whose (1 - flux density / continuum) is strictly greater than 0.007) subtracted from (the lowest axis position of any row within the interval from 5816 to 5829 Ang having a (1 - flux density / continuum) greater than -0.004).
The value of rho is -100.0 Ang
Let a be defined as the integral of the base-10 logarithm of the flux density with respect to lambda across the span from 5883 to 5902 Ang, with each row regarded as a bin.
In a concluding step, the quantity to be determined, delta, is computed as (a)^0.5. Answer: 4.5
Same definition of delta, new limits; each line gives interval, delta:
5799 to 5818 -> 4.7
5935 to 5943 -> 3.0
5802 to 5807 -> 2.4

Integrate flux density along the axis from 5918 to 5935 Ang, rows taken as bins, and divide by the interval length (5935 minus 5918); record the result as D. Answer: 13.8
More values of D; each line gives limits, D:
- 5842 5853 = 14.1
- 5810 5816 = 13.4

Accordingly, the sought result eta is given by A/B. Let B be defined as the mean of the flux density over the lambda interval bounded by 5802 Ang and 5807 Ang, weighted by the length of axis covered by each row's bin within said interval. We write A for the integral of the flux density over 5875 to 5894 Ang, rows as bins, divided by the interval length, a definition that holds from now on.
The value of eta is 0.90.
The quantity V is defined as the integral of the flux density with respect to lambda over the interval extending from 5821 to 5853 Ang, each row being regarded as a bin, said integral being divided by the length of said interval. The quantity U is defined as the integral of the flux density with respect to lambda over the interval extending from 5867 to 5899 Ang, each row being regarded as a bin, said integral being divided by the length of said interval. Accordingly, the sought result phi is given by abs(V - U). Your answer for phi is 1.04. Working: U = 12.9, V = 14.0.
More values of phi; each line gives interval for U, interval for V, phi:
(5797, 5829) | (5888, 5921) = 1.23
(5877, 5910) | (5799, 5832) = 1.14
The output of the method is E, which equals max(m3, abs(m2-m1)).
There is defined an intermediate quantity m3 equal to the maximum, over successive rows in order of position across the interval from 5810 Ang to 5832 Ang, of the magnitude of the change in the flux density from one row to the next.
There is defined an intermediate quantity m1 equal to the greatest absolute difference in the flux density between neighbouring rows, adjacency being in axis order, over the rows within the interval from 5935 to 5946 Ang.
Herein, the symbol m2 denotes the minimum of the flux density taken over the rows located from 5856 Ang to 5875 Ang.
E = 12.5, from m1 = 0.60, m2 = 13.1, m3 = 0.9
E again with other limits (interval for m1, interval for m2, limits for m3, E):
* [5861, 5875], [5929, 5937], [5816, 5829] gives 12.9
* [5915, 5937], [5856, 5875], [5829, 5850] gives 12.2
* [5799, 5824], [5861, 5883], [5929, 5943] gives 12.5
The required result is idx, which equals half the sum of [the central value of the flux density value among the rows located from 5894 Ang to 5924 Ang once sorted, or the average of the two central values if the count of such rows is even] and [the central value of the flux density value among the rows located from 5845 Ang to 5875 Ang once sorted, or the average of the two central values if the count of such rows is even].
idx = 13.7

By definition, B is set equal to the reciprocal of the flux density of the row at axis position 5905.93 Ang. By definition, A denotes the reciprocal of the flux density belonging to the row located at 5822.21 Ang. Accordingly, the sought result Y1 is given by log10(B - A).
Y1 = -2.68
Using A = 0.0714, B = 0.0735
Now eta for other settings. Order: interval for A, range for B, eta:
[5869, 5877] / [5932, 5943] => 1.00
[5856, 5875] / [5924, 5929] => 0.98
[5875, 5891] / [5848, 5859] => 0.94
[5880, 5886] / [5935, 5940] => 1.00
